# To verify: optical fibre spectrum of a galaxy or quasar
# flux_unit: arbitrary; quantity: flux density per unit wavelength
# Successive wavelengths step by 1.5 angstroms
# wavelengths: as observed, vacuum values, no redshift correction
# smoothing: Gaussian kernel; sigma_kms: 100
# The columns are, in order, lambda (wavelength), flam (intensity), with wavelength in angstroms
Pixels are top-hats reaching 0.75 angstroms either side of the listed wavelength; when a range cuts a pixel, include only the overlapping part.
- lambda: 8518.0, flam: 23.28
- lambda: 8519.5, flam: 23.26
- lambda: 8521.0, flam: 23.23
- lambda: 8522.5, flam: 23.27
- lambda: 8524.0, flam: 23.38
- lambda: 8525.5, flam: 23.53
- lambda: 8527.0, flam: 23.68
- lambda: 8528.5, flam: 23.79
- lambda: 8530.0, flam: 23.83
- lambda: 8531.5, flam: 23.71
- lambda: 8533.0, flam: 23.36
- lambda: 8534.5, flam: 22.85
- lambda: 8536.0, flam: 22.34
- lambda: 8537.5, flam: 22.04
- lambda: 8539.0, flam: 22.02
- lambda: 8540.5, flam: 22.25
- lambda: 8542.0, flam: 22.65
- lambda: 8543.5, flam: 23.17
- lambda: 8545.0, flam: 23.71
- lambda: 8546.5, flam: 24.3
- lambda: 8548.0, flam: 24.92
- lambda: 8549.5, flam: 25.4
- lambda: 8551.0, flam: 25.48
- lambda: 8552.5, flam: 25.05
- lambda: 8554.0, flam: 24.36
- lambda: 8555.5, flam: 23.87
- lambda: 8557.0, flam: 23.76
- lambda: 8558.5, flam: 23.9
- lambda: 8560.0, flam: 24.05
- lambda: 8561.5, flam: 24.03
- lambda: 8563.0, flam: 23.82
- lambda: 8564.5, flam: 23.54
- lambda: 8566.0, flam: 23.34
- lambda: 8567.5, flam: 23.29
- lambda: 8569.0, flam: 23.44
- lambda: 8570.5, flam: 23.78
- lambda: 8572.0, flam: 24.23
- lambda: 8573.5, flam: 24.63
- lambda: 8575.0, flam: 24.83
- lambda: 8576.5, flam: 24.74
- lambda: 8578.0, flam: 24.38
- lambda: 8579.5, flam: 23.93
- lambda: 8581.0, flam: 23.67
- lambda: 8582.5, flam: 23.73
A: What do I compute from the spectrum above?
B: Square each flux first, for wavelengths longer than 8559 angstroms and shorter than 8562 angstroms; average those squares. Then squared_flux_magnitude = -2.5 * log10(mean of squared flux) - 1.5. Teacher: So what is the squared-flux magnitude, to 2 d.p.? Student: -8.40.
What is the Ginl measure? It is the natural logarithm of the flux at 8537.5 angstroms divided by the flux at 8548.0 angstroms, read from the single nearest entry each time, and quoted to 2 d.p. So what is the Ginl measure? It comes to -0.12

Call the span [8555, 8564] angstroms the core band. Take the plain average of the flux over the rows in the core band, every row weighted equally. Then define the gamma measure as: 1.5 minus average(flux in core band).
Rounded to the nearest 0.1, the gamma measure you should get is -22.4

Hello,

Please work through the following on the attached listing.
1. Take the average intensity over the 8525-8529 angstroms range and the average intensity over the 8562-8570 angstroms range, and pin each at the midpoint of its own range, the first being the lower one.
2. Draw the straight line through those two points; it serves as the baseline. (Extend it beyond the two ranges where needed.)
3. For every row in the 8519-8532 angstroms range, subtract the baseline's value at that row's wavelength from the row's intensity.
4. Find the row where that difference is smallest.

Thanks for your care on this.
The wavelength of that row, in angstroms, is 8521.0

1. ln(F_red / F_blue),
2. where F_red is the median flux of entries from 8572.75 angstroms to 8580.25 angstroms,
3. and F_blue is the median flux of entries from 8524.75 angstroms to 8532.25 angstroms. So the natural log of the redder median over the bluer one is 0.038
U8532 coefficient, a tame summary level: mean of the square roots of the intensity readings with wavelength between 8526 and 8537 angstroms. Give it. 4.83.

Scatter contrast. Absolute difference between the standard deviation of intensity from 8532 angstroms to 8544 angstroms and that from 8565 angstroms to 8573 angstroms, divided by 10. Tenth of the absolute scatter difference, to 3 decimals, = 0.012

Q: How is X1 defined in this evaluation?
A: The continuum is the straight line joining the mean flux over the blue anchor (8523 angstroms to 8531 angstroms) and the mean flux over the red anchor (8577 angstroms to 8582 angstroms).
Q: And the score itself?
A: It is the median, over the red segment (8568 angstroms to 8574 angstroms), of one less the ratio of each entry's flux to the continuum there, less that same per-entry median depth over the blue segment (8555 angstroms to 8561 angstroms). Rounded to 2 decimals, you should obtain 0.00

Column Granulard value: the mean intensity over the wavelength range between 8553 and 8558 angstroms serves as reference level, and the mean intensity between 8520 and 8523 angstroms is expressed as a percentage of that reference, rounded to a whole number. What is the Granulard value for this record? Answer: 97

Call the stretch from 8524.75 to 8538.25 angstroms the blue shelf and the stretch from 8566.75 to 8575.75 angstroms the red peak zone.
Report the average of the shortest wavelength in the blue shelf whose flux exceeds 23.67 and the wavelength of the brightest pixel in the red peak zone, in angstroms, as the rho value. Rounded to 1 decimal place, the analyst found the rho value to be 8551.0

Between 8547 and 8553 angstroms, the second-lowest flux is 25.05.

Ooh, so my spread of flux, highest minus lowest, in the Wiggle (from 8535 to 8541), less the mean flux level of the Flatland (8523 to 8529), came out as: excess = -23.3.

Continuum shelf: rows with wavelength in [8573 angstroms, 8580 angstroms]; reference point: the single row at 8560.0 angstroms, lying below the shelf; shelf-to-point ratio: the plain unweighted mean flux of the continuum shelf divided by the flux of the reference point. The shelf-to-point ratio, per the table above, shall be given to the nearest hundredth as 1.02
